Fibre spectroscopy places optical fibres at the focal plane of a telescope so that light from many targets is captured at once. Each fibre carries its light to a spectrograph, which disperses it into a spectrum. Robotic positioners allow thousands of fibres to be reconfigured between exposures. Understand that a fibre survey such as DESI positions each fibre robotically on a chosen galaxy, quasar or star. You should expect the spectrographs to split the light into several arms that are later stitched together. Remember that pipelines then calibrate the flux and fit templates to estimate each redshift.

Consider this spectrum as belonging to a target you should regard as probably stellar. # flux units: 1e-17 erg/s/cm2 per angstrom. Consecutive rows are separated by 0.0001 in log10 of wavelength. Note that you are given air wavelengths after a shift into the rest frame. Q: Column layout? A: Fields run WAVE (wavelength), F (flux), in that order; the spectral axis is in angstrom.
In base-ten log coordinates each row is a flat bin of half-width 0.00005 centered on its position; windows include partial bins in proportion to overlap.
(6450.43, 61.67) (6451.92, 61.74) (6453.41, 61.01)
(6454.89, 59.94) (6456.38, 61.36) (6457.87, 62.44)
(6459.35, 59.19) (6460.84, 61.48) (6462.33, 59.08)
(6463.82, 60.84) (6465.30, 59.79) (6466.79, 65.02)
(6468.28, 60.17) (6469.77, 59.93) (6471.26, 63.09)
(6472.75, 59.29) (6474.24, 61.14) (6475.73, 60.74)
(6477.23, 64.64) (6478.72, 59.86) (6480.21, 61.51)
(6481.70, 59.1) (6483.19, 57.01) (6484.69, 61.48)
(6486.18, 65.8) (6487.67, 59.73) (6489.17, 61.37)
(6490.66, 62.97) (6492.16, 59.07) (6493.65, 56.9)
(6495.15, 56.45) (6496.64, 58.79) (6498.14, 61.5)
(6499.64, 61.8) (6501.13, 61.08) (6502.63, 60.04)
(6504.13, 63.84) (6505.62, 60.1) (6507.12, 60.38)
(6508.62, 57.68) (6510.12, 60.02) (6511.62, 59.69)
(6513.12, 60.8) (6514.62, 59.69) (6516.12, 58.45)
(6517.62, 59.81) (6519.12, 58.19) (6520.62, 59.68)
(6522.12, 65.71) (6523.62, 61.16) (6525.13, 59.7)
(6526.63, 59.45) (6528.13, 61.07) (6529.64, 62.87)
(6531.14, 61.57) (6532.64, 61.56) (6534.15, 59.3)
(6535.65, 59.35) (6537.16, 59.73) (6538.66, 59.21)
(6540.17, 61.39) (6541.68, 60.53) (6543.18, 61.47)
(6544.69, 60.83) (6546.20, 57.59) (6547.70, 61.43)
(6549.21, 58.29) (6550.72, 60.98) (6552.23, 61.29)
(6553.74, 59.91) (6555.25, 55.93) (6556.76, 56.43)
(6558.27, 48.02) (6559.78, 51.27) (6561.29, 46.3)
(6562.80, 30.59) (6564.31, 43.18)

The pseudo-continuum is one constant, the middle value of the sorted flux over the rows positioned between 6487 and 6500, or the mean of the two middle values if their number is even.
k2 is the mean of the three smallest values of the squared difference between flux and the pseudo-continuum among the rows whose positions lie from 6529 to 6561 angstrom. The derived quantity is 0.06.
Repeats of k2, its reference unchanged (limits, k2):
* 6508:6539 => 0.00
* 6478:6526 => 0.00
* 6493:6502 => 1.95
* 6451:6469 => 0.08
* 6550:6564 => 1.34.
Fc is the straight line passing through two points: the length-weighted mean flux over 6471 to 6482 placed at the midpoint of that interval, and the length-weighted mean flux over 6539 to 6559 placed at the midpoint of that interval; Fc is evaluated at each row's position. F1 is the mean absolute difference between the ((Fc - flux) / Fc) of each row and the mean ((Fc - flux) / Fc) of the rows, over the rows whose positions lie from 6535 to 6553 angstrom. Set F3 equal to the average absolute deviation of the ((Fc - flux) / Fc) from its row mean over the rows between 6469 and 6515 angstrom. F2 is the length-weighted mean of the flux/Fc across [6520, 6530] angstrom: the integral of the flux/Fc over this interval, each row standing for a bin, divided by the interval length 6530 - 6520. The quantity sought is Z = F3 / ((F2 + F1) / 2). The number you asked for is 0.049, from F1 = 0.020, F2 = 1.03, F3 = 0.0256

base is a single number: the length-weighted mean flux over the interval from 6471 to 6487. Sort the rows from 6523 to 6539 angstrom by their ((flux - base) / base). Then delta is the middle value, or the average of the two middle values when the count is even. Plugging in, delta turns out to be -0.024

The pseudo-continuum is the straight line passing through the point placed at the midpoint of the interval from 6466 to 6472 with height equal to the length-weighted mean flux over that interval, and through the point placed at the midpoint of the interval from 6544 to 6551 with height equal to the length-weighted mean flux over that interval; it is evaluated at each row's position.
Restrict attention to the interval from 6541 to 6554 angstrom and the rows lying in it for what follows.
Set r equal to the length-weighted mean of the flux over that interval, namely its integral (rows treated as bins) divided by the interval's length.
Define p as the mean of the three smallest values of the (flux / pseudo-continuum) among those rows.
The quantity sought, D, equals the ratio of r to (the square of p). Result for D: 63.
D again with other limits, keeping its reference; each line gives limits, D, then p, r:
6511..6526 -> 64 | 0.969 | 60.3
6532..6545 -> 62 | 0.987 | 60.3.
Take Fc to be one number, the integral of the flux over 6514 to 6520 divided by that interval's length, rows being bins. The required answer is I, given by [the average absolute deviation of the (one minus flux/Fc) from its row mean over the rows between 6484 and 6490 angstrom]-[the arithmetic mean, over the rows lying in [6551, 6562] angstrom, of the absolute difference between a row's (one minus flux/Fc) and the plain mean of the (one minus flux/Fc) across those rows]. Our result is -0.05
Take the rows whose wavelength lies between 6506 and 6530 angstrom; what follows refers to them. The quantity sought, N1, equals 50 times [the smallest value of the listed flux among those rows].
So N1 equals 2884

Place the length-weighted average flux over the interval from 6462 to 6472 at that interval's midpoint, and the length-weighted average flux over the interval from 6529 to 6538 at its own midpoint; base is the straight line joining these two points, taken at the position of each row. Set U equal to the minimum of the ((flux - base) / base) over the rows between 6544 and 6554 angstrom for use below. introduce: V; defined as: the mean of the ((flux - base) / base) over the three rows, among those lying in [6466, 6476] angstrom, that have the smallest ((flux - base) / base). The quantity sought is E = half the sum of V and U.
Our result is -0.037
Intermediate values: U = -0.05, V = -0.023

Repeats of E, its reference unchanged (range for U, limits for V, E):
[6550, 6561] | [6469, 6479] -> -0.116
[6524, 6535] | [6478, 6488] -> -0.032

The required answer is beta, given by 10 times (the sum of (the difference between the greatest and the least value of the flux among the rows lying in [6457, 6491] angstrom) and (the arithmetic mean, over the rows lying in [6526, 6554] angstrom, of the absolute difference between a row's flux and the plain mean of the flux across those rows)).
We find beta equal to 99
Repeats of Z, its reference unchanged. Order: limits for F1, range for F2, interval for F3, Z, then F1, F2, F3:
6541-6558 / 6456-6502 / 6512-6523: 0.055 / 0.029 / 0.99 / 0.0280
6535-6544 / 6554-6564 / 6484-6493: 0.069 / 0.016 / 0.83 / 0.0290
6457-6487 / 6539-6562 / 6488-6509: 0.057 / 0.028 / 0.98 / 0.0285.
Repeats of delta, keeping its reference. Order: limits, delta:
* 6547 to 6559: -0.034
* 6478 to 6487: -0.008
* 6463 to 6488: -0.007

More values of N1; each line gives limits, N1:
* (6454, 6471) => 2954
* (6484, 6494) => 2845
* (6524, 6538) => 2965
